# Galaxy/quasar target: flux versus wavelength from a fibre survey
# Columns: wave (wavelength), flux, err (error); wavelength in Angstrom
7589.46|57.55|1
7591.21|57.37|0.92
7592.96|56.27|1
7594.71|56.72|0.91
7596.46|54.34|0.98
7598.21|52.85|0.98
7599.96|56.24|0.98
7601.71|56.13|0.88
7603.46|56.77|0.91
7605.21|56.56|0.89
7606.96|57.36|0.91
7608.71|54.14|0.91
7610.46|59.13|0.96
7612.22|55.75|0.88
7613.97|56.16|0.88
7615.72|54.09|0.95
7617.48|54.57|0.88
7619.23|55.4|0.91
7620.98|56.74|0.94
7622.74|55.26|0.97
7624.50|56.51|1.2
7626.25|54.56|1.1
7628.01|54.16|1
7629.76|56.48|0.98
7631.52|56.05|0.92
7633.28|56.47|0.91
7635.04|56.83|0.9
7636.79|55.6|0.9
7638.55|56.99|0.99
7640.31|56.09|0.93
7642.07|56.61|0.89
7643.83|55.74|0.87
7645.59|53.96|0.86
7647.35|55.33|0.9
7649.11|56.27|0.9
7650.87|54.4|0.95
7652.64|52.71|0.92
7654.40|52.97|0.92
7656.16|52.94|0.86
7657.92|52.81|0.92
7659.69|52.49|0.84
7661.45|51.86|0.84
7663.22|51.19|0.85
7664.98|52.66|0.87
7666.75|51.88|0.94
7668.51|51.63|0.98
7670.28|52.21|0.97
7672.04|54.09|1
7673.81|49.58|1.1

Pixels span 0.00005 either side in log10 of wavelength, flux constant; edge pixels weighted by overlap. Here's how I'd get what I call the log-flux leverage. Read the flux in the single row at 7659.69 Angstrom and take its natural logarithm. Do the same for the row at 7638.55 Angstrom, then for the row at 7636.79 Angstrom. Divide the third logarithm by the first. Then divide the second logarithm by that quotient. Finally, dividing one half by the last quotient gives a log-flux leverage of 0.1255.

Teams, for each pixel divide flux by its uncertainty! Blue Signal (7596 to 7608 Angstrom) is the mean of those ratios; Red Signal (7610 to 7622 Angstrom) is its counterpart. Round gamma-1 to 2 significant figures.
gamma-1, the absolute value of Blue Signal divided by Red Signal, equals 0.98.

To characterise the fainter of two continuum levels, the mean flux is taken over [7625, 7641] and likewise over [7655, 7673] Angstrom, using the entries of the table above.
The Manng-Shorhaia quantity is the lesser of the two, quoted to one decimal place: 52.4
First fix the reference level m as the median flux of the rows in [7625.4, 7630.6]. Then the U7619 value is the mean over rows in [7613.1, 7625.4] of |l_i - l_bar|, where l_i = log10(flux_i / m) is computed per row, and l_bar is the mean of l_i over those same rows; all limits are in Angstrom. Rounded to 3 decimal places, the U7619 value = 0.006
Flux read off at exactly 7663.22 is 51.19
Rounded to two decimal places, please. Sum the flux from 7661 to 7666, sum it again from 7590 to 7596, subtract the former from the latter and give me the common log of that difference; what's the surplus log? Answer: 1.17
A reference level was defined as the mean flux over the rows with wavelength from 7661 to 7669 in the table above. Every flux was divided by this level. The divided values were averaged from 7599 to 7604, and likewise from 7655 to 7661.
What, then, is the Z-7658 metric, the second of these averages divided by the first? 0.94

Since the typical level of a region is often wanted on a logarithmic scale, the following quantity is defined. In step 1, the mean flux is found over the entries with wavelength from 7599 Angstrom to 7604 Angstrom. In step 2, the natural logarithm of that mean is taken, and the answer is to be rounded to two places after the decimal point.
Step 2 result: 4.03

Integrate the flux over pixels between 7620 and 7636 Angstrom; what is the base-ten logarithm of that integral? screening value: 2.95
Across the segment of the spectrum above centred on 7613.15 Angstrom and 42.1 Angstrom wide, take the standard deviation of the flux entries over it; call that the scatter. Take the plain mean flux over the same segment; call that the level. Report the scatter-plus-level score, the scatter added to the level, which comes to 57.1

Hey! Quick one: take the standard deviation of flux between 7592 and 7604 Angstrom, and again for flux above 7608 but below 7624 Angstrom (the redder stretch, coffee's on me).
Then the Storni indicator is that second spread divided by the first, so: 1.1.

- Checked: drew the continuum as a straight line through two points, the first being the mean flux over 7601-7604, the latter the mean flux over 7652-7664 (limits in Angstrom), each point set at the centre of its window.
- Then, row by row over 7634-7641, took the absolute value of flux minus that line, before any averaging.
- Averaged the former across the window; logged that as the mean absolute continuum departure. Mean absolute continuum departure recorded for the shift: 2.5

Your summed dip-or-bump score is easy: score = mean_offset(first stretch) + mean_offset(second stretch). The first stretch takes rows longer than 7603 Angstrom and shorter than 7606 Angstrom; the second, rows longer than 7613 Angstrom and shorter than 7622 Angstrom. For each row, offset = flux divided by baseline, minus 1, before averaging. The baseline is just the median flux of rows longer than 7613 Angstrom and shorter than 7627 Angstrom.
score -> 0.03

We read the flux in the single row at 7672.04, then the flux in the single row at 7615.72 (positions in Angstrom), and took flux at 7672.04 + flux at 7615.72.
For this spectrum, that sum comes 108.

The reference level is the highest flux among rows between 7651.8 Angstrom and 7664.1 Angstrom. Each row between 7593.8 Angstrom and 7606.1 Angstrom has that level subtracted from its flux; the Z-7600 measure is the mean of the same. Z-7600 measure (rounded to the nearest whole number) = 3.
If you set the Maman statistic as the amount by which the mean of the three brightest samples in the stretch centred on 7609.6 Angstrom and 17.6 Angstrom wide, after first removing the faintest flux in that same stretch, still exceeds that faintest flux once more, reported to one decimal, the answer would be -50.4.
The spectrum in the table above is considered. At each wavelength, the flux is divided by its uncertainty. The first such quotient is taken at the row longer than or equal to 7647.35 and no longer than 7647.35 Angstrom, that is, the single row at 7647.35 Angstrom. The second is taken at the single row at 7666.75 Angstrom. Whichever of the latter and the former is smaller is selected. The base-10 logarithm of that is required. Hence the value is 1.74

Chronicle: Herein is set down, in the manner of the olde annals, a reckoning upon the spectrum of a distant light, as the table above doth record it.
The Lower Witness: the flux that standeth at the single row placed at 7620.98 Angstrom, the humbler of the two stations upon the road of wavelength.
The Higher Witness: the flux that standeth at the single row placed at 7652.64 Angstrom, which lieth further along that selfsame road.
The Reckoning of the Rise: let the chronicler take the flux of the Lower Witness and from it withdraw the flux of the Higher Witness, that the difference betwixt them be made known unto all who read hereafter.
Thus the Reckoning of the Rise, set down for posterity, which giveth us 4.0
